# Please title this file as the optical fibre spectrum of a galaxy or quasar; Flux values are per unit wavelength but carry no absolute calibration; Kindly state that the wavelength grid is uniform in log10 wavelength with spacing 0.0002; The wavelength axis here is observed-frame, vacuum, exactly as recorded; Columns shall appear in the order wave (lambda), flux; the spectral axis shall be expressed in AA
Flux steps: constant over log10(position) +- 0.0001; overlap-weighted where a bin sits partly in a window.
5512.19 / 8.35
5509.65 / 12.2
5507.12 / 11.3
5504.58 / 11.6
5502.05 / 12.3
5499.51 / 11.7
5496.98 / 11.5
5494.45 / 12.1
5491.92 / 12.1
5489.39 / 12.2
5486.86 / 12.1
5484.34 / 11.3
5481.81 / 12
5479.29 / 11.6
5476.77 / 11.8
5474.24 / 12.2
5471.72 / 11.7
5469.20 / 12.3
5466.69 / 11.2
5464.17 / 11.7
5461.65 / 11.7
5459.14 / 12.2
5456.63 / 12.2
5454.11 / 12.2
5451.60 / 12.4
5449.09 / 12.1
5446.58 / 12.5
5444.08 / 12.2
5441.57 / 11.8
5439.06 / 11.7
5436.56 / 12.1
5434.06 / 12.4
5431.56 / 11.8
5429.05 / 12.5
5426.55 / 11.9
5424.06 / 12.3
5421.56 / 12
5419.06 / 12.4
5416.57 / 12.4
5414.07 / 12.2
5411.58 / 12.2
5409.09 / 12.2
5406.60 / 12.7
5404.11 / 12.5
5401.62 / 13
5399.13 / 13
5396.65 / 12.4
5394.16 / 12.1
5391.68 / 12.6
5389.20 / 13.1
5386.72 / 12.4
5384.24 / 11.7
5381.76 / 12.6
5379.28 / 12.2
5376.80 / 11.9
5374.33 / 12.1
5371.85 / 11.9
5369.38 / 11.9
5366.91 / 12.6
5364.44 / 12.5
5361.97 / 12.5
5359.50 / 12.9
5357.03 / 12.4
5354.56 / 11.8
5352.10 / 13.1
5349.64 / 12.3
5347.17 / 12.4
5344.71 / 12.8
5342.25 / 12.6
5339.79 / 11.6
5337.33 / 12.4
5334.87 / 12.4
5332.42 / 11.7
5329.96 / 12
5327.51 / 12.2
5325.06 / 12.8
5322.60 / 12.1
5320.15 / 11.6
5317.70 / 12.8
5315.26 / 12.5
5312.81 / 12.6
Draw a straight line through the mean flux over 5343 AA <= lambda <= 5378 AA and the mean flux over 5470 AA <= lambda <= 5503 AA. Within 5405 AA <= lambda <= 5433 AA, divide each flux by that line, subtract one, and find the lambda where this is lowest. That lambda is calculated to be 5431.56 AA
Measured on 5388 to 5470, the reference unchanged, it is 5466.69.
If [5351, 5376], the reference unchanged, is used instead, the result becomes 5354.56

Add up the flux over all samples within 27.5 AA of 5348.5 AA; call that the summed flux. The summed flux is 271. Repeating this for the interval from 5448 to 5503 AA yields 263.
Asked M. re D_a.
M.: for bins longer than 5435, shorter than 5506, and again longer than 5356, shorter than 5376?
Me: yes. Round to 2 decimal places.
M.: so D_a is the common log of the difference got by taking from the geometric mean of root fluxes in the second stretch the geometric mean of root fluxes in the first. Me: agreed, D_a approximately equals -1.24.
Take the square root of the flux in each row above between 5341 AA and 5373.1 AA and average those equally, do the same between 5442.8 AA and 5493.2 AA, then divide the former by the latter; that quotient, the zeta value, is 1.019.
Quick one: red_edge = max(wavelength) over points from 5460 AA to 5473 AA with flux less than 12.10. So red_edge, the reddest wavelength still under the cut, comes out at 5471.72 AA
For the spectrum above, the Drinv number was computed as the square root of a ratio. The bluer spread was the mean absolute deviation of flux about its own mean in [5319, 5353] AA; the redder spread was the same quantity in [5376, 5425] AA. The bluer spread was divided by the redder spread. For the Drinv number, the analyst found 1.14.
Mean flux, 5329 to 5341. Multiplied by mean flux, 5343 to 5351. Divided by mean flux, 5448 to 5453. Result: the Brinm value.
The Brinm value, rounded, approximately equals 12.3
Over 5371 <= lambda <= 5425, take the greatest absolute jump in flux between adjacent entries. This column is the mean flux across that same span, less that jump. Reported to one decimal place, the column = 11.5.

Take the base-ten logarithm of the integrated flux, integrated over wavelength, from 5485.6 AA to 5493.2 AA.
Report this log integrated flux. 1.96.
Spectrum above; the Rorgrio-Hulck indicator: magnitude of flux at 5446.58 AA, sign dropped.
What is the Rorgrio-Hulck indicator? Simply 12.5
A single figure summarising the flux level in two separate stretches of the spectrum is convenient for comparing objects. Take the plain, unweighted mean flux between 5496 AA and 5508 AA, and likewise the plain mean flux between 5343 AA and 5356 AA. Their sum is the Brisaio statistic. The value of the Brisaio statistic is 24.2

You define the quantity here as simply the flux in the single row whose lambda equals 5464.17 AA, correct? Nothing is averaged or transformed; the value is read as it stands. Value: 11.7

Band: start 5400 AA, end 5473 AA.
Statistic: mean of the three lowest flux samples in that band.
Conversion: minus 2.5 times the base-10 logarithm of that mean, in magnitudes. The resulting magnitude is -2.65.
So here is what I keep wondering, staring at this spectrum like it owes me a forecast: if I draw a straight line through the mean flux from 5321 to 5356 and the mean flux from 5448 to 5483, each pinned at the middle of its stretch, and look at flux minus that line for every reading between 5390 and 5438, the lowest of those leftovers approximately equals -0.24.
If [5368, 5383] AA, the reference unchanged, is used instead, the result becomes -0.31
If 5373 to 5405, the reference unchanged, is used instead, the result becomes -0.47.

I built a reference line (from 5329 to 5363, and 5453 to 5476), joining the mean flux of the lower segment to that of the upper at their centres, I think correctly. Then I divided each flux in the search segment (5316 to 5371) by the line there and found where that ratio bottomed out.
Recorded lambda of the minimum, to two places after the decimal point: 5320.15 AA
